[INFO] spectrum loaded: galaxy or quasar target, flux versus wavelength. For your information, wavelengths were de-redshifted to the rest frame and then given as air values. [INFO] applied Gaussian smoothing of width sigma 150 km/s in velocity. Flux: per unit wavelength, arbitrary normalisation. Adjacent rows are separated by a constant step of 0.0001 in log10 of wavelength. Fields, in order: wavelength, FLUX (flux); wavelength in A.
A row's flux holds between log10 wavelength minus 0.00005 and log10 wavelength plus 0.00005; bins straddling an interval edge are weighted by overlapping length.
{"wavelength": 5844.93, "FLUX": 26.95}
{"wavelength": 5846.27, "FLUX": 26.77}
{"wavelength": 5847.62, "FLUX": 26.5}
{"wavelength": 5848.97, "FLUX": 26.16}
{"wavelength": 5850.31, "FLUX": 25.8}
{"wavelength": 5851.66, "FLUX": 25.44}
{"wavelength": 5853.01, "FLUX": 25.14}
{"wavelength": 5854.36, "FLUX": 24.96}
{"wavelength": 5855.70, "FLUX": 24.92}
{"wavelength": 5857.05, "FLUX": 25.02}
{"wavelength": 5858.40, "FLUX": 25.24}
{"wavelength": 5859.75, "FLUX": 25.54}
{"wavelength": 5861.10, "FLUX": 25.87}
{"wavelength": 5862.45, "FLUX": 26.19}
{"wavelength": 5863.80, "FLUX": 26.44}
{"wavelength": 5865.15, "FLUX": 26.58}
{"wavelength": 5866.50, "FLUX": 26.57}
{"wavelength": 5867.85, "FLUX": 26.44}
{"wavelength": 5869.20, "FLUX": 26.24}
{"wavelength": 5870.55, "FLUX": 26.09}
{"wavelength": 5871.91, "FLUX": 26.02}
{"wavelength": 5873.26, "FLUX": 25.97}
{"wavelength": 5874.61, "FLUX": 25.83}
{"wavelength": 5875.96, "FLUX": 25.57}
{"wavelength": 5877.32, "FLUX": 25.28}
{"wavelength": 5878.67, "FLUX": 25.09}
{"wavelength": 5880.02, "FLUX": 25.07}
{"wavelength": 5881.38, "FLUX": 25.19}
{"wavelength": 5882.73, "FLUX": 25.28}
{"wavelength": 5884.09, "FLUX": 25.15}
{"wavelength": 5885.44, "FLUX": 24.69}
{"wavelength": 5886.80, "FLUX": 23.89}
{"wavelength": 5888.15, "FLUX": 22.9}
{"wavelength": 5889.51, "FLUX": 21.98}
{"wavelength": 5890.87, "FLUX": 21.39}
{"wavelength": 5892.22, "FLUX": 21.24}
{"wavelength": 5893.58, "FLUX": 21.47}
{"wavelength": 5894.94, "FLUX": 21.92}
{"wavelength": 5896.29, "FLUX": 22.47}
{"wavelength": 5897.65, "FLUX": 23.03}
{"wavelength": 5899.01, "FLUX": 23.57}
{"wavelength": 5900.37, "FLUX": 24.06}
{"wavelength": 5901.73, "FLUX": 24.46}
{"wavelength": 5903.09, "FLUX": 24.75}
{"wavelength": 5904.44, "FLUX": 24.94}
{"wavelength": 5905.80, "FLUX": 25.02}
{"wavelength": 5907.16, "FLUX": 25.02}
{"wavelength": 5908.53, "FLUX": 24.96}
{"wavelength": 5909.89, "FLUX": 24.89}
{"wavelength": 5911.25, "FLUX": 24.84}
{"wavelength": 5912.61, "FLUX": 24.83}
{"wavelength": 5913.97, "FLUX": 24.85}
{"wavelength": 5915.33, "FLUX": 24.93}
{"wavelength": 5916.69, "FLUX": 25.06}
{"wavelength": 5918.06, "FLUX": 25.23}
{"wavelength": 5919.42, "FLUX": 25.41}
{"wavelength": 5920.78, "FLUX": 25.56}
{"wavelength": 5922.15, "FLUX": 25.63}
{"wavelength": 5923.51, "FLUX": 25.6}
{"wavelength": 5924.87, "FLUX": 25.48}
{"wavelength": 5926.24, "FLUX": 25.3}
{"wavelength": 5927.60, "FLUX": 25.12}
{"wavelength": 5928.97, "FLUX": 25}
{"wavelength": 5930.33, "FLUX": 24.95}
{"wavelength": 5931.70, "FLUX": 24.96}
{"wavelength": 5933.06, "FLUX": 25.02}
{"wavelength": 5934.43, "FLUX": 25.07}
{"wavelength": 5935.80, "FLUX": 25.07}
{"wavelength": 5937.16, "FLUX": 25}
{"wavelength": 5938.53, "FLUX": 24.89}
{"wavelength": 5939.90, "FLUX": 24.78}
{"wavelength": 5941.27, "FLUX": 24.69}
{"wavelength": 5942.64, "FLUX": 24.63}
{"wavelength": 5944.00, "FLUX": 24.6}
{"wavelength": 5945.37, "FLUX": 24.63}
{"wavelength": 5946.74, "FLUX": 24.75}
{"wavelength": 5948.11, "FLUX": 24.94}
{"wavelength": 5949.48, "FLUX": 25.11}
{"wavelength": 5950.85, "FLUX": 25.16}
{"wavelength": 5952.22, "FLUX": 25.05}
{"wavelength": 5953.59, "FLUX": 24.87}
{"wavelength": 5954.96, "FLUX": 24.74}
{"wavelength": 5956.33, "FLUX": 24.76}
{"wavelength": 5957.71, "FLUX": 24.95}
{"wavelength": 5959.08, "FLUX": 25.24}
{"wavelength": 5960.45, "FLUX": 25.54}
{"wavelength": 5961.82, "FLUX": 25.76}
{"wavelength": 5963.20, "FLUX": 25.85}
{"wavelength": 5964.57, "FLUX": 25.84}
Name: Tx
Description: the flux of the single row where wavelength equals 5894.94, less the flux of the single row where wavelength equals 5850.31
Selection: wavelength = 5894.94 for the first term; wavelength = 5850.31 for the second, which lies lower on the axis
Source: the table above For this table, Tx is -3.9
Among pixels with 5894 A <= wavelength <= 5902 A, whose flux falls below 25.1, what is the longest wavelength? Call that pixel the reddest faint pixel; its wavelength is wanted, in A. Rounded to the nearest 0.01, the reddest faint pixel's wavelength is 5901.73 A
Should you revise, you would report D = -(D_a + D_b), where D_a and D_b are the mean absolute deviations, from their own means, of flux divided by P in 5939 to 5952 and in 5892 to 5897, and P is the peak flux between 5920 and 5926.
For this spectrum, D -0.023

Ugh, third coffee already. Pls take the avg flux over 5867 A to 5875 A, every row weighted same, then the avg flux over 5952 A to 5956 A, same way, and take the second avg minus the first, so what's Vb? -1.2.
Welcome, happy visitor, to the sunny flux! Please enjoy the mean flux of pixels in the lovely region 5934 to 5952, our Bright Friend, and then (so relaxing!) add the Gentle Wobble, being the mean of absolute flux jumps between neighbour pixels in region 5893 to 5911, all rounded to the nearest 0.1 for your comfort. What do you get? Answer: 25.2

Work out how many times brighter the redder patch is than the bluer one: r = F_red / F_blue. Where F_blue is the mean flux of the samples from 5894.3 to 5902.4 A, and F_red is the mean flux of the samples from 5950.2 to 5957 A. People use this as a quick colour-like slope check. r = 1.07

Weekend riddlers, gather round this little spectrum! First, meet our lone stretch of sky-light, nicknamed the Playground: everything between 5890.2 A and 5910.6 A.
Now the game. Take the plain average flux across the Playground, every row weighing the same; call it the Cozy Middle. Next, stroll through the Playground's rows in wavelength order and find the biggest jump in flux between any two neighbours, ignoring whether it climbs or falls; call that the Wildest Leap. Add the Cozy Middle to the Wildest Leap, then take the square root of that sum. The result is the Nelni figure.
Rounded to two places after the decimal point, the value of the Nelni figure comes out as 4.91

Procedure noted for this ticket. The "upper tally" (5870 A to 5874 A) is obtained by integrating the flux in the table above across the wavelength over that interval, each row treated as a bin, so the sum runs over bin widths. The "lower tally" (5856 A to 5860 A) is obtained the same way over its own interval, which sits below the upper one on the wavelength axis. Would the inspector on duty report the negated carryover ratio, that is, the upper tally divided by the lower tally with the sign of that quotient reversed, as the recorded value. -1.03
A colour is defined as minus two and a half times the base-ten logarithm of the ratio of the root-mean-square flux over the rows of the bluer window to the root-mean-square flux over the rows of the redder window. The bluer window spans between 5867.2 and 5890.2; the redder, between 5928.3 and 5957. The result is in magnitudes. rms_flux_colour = -0.010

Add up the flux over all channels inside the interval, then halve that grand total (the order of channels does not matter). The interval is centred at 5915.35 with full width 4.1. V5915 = 37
